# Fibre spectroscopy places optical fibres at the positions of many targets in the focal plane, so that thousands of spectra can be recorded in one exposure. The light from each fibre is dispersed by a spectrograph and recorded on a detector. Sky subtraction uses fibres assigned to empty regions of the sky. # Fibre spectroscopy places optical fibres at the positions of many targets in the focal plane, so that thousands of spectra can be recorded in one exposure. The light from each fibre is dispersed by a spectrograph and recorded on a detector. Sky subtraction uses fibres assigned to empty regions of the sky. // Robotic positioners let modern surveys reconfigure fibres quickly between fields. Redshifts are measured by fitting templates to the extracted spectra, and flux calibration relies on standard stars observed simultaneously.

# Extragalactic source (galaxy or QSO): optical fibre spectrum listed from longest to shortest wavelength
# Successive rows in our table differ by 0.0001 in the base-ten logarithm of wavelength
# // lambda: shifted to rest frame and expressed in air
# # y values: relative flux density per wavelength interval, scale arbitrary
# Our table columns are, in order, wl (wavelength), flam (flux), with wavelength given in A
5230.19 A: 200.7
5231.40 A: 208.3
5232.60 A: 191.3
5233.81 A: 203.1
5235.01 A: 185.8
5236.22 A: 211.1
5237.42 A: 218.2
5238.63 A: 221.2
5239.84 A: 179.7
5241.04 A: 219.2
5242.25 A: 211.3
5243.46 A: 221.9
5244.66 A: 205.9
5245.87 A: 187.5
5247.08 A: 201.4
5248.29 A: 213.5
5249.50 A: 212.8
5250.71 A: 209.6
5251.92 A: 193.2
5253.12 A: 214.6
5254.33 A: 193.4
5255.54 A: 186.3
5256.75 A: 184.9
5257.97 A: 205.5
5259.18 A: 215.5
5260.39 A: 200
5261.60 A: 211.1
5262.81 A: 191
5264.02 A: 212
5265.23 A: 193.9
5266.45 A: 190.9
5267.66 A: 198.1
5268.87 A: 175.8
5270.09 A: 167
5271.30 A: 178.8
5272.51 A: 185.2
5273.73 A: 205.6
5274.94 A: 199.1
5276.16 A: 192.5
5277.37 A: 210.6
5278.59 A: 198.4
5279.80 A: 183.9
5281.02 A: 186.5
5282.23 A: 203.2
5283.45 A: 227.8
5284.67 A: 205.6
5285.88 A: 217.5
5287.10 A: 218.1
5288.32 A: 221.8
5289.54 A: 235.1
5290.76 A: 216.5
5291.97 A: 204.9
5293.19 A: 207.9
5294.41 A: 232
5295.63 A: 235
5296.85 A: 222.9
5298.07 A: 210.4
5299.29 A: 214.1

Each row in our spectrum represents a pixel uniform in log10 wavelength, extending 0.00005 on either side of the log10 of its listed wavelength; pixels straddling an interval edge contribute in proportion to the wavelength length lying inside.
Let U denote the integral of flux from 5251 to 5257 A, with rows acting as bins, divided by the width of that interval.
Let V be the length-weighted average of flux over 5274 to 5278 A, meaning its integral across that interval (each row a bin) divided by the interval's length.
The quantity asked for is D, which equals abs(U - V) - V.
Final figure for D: -196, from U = 196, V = 201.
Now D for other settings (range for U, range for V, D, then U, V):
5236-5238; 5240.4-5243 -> -214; 216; 215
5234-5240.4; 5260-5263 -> -201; 203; 202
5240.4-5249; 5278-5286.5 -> -198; 209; 203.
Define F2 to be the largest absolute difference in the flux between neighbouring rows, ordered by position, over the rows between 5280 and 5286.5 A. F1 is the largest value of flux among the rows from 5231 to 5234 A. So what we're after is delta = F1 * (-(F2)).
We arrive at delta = -5124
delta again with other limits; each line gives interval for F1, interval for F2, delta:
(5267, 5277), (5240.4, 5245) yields -3290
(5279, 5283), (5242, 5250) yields -3739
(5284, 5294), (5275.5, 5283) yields -4255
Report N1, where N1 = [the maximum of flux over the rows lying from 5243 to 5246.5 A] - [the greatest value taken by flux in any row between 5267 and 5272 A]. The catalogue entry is 24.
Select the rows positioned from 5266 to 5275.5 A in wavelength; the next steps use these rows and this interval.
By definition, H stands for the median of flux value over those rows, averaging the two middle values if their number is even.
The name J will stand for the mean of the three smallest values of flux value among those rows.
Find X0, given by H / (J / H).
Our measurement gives 203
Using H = 188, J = 174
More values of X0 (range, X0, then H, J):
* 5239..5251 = 234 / 210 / 190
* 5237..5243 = 234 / 218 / 203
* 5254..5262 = 213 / 200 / 188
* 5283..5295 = 230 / 218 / 206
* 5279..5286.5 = 219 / 204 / 191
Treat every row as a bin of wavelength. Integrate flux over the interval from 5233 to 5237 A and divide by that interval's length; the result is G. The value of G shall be 200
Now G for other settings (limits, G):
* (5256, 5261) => 201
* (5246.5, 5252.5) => 206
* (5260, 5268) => 200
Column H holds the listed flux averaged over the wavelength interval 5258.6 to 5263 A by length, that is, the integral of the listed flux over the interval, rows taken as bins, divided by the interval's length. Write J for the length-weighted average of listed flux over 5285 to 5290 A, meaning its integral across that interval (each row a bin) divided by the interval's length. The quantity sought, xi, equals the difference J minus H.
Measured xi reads 16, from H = 206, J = 222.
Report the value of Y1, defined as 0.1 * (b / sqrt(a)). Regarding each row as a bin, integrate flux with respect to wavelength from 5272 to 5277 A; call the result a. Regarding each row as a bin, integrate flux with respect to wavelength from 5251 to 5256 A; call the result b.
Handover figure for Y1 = 3.16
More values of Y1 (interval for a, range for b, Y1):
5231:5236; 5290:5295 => 3.43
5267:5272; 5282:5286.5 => 3.21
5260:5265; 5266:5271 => 2.86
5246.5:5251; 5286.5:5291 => 3.27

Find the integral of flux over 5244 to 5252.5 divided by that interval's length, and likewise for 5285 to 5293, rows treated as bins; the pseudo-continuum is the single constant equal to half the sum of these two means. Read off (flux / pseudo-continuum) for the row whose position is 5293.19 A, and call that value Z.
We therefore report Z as 0.99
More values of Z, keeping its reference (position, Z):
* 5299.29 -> 1.02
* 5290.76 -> 1.03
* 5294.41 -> 1.10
